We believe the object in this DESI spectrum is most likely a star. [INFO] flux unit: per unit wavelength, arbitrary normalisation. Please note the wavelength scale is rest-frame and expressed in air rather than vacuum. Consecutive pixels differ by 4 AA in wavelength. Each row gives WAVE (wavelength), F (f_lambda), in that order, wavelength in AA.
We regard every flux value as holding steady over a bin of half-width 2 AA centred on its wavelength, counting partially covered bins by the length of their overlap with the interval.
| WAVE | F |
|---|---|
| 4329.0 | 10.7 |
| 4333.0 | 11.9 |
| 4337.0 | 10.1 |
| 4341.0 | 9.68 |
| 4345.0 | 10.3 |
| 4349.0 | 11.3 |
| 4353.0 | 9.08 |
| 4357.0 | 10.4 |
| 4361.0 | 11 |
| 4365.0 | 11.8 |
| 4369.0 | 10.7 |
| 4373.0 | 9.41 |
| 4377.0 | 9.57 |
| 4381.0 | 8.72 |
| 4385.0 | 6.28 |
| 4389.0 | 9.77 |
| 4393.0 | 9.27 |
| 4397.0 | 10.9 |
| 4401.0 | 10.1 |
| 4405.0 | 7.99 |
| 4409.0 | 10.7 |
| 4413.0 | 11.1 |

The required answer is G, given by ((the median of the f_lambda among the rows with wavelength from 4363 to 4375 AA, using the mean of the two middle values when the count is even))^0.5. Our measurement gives 3.27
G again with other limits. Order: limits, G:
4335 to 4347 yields 3.18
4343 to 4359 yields 3.22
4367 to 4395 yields 3.07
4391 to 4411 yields 3.18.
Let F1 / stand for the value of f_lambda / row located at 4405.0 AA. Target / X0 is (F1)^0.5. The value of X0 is 2.83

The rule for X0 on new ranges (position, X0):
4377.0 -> 3.09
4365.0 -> 3.44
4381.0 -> 2.95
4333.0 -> 3.45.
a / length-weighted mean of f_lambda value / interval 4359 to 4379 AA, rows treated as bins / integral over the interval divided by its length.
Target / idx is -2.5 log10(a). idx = -2.55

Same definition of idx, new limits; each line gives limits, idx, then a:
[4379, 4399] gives -2.38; 9.0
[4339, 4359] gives -2.52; 10.2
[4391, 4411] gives -2.48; 9.8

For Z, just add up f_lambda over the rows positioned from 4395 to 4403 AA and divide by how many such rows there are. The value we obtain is 10.5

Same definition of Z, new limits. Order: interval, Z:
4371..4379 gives 9.5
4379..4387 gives 7.5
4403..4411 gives 9.3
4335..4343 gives 9.9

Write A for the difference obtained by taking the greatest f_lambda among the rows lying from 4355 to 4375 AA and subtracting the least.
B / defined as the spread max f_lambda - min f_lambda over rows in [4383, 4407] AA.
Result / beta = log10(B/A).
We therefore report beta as 0.29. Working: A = 2.39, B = 4.6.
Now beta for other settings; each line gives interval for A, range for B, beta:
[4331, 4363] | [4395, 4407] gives 0.01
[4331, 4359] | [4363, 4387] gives 0.29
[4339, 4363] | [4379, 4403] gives 0.32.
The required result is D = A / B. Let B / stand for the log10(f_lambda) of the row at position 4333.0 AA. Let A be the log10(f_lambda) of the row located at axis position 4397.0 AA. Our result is 0.96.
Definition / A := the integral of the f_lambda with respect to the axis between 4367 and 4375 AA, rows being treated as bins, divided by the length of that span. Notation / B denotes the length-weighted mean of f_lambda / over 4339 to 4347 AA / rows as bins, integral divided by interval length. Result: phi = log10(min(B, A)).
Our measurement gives 1.00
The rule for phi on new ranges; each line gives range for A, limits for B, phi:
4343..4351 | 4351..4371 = 1.03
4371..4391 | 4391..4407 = 0.94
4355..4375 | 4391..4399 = 1.00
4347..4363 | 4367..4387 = 0.95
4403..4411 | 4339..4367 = 0.97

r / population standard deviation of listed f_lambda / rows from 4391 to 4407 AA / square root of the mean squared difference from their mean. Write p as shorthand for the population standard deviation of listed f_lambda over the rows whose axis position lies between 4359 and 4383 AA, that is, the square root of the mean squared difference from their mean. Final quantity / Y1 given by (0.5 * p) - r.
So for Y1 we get -0.55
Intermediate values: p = 1.05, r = 1.08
